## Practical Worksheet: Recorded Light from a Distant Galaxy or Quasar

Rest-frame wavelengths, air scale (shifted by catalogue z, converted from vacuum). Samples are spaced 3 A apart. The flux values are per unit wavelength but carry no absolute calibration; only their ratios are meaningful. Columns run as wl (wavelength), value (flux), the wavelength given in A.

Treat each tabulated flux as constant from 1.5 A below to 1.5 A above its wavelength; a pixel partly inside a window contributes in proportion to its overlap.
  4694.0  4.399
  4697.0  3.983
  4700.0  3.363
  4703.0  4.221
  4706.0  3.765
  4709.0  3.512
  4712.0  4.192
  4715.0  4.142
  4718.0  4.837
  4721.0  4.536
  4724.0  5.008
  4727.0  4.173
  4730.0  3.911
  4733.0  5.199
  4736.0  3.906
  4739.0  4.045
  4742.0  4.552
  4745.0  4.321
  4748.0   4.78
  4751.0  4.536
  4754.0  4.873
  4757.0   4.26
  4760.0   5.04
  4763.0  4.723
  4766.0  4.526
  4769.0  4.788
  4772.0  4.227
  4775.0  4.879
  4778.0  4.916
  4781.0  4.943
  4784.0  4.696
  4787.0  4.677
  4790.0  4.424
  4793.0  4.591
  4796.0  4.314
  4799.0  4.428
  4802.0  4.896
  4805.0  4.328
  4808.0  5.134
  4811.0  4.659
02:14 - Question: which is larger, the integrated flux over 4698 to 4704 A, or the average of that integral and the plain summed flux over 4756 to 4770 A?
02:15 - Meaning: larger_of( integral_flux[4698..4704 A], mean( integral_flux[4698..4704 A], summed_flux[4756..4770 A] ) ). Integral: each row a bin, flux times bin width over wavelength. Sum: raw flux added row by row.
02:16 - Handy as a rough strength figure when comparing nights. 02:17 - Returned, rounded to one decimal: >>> 23.0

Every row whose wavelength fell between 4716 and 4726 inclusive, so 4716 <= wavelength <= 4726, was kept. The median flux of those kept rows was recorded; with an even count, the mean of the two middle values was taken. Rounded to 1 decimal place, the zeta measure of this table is 4.8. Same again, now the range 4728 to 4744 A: 4.0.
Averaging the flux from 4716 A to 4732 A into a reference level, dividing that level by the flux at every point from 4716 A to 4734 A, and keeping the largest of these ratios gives 1.15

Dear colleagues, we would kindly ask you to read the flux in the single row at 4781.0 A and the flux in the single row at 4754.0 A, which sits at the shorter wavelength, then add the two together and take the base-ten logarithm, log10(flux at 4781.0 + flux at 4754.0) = 0.99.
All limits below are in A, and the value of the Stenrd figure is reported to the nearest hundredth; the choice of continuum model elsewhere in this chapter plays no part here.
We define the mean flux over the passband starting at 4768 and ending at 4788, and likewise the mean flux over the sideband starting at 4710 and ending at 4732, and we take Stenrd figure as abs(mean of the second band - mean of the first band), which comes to 0.33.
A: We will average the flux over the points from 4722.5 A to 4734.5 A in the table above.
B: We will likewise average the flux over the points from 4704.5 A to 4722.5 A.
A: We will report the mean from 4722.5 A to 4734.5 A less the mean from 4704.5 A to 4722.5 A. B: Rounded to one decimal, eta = 0.4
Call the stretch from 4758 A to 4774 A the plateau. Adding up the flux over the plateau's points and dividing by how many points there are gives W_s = 4.66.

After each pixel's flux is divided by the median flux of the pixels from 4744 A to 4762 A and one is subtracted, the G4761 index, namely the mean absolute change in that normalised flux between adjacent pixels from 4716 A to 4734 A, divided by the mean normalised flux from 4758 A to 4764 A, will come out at 3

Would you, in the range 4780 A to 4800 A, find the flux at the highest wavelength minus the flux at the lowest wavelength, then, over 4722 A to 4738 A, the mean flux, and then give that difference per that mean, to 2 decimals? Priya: -0.12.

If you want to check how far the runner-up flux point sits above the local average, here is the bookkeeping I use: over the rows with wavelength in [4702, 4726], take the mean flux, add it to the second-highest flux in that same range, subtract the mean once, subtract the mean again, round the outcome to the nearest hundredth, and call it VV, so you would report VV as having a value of 0.56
